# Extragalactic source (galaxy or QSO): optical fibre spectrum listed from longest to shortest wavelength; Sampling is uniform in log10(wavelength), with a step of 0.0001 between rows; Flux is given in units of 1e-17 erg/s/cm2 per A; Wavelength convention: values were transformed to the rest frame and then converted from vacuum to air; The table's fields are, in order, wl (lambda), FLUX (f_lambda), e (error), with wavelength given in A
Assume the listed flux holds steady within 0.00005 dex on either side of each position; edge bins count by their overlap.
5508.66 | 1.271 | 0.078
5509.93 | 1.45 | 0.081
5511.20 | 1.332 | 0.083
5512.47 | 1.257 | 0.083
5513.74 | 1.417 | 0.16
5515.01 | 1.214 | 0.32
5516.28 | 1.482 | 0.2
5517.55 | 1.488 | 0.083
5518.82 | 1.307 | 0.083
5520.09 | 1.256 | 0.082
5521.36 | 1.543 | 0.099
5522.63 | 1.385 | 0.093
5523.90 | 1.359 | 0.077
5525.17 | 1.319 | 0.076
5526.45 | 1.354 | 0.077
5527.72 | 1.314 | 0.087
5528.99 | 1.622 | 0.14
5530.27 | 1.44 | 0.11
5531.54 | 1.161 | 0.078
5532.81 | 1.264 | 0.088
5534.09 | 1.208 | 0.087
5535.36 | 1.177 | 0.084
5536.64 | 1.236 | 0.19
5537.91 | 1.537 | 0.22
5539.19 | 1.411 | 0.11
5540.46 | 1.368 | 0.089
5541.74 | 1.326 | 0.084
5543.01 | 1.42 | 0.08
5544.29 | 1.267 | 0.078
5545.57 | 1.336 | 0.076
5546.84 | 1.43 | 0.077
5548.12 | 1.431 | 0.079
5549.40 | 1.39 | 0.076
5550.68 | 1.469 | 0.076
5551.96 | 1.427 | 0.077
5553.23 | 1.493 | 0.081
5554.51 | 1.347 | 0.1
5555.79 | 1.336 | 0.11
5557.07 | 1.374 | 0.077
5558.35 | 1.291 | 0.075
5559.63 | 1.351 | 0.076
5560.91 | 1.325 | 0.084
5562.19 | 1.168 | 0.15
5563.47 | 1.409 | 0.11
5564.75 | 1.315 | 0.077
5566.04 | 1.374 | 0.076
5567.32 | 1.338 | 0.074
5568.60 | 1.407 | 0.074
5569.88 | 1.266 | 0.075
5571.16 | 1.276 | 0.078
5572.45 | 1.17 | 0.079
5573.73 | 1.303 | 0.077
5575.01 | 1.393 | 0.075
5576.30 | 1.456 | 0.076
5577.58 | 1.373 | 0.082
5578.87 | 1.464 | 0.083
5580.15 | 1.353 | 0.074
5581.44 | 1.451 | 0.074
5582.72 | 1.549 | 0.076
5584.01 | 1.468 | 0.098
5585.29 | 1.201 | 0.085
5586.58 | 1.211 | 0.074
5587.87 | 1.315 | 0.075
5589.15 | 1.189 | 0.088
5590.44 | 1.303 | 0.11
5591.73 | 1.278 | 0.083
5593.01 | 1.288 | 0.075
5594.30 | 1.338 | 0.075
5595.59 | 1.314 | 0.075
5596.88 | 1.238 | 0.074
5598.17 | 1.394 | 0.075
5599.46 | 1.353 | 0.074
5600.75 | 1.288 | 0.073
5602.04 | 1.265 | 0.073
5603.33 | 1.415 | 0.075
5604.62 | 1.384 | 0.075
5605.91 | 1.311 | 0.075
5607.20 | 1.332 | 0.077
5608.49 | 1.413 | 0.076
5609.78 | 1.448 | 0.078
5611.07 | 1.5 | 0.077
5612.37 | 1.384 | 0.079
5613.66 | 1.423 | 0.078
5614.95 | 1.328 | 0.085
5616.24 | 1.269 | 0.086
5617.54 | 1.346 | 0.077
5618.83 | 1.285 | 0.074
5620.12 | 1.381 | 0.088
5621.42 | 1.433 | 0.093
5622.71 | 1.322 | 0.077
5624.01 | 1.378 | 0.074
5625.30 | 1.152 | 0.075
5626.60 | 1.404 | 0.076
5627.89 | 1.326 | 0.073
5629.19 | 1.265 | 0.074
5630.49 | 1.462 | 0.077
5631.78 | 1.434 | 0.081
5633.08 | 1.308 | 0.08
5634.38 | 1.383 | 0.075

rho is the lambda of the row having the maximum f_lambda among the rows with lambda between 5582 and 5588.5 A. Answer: 5582.72 A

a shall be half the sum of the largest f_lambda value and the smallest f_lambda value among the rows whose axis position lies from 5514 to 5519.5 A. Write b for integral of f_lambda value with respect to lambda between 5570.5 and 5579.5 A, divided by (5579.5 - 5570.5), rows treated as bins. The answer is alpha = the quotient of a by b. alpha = 1.00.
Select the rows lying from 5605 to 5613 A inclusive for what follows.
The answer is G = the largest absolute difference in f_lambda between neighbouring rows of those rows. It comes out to 0.12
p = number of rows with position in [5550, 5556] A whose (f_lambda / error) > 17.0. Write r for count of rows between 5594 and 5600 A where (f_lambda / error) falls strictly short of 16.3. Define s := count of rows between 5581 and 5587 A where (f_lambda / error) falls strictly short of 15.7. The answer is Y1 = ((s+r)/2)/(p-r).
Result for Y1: 0.33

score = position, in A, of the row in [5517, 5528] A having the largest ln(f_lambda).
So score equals 5521.36 A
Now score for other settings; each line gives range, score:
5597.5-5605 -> 5603.33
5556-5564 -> 5563.47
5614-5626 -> 5621.42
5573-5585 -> 5582.72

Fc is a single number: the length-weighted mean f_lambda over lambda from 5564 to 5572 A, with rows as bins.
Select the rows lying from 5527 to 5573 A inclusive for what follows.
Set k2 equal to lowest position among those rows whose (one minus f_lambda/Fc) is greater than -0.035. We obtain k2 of 5527.72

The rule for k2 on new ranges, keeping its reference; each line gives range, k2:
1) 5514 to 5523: 5515.01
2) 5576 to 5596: 5580.15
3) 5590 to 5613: 5590.44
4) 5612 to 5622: 5614.95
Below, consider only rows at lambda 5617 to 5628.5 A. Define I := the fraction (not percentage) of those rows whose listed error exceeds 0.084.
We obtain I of 0.2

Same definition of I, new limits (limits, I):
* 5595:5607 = 0.0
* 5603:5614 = 0.0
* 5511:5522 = 0.4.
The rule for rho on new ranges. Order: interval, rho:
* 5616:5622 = 5621.42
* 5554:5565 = 5563.47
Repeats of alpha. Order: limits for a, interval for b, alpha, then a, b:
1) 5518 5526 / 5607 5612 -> 0.98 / 1.40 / 1.43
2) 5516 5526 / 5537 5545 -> 1.01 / 1.40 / 1.38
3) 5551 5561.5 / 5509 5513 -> 1.04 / 1.39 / 1.34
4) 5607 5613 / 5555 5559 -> 1.06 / 1.42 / 1.33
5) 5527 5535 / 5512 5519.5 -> 1.02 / 1.39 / 1.36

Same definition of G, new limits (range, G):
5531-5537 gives 0.10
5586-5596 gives 0.13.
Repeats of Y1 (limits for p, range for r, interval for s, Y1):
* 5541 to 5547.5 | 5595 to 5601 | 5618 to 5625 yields 0.33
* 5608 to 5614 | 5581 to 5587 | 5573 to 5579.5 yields 0.33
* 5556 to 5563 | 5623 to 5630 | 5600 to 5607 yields 0.25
